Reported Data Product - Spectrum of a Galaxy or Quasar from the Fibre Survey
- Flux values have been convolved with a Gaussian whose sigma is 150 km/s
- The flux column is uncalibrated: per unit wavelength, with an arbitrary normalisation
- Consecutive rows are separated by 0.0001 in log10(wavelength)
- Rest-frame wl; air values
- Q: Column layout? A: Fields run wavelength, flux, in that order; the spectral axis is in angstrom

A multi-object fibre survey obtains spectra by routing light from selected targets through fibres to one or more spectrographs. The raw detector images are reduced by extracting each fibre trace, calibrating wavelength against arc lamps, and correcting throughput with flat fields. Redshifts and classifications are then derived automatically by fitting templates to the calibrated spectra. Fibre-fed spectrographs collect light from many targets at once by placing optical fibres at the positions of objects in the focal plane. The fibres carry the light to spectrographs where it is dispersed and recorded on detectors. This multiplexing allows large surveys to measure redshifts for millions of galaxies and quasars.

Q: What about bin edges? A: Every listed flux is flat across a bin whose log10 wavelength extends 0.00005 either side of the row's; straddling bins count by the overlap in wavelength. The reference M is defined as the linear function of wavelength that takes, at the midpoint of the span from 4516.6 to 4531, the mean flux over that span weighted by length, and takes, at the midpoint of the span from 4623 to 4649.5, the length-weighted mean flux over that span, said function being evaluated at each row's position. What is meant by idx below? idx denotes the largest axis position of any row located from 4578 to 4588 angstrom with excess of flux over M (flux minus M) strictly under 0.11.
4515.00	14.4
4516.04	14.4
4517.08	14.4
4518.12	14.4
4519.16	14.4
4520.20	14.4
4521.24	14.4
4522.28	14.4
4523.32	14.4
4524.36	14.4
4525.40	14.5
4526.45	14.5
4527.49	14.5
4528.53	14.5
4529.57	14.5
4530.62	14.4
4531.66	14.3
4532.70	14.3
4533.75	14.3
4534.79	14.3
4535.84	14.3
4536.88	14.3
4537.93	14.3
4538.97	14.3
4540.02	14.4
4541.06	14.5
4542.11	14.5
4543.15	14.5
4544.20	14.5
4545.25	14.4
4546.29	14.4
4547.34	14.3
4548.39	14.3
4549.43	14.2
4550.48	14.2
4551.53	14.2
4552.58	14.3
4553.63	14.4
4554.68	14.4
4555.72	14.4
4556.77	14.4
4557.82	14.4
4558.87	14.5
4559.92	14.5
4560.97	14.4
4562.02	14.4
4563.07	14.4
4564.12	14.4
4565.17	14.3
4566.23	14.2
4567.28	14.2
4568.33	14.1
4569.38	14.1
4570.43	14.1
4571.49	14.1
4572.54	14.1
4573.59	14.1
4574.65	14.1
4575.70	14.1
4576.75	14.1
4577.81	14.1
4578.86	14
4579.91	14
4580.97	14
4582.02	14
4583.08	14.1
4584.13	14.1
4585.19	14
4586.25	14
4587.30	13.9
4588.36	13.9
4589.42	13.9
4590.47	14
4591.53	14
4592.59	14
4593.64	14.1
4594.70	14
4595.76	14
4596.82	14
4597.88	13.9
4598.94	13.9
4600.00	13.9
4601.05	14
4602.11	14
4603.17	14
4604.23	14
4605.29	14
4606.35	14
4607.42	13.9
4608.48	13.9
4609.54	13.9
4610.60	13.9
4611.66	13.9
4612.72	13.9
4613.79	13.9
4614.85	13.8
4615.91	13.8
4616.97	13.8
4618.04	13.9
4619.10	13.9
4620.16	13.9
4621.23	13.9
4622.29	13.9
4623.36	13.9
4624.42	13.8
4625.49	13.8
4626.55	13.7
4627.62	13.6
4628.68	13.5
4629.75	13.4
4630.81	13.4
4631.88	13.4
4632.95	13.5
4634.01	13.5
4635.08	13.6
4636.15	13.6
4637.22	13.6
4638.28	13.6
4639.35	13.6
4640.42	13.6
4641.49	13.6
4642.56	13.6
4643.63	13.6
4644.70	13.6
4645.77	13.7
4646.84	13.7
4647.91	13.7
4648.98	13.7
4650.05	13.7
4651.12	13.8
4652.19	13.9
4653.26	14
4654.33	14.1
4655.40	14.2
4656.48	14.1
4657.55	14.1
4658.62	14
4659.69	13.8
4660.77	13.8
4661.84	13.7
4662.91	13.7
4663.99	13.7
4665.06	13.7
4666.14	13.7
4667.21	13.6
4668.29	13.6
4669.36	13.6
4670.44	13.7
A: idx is 4587.30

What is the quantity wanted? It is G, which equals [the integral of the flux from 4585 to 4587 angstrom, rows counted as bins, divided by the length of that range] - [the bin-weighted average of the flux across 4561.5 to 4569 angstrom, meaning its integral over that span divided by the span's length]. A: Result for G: -0.28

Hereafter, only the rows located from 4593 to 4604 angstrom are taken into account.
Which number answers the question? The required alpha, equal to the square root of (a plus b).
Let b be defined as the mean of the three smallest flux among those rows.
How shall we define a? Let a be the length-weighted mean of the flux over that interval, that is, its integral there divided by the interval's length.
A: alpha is 5.28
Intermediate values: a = 14.0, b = 13.9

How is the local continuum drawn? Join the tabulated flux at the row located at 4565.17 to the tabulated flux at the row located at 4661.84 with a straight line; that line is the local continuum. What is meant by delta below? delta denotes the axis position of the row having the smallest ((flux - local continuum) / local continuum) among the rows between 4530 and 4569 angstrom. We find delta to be 4531.66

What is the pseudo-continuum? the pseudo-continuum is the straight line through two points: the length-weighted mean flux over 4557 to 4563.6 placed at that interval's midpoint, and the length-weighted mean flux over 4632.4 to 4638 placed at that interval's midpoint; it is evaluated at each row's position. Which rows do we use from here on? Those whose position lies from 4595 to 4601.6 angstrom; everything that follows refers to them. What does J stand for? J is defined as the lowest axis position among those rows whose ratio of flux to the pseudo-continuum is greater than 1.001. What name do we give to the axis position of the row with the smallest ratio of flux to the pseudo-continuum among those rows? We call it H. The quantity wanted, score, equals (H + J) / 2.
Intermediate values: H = 4597.88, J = 4601.05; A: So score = 4599.5 angstrom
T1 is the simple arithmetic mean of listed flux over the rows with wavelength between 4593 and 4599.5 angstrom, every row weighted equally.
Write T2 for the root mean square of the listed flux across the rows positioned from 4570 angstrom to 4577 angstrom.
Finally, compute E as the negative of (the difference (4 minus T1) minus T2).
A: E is 24.1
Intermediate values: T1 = 14.0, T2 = 14.1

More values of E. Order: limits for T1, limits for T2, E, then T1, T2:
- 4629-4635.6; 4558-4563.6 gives 23.9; 13.5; 14.4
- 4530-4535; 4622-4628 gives 24.1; 14.3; 13.8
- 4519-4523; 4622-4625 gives 24.3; 14.4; 13.9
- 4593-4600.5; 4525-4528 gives 24.5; 14.0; 14.5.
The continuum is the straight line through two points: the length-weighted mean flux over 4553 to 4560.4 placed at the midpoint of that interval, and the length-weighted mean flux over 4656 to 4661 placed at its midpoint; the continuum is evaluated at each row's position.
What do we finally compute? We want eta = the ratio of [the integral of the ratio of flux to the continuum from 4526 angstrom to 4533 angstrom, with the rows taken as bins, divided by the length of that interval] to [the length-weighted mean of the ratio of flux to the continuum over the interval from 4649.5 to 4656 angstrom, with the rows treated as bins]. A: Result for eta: 1.00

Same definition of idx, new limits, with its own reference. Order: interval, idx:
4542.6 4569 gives 4568.33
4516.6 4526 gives 4525.40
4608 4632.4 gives 4631.88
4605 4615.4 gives 4614.85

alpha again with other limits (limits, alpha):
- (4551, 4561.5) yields 5.36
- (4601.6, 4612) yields 5.28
